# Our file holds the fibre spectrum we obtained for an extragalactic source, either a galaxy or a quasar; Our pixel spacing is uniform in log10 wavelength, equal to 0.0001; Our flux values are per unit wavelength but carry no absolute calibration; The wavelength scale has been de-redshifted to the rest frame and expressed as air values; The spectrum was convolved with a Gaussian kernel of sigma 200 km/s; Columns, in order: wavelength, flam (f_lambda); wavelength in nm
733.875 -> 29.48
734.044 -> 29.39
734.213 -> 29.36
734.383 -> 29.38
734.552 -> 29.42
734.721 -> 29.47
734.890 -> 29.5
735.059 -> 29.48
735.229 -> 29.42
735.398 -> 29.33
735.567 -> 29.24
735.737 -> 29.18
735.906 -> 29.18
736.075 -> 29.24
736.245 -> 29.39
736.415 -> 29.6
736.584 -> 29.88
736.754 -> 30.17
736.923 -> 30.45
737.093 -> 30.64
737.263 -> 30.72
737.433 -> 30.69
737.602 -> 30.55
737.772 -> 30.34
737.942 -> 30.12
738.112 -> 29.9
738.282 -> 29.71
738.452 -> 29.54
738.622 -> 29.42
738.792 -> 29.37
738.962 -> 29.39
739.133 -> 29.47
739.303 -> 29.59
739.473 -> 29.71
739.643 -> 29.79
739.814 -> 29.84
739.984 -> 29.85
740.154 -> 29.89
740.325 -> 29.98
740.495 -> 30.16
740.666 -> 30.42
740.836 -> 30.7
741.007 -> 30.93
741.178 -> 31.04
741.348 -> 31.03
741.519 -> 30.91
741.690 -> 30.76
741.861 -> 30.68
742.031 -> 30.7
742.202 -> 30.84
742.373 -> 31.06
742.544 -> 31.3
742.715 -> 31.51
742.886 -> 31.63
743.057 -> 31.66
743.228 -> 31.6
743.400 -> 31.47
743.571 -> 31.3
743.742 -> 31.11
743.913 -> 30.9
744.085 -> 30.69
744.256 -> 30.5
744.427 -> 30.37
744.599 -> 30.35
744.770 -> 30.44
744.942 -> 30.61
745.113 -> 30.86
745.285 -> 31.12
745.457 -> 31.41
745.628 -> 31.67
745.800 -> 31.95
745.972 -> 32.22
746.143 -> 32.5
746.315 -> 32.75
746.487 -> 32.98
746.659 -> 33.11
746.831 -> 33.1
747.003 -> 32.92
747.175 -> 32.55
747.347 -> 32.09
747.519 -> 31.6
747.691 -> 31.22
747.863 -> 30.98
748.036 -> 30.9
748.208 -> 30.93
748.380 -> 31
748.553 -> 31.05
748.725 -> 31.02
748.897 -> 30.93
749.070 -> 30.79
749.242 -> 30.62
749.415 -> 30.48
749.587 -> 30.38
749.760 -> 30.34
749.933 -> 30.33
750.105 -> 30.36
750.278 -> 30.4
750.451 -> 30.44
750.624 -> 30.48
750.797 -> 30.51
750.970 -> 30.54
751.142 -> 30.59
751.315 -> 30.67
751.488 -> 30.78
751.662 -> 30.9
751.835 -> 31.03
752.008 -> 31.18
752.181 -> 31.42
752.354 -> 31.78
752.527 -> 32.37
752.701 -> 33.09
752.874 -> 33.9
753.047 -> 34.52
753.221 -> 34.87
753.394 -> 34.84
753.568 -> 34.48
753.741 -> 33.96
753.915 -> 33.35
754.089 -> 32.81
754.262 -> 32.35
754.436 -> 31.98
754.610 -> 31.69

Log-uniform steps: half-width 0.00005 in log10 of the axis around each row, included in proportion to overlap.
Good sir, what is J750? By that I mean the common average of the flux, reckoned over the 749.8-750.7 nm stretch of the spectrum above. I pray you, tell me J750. 30.4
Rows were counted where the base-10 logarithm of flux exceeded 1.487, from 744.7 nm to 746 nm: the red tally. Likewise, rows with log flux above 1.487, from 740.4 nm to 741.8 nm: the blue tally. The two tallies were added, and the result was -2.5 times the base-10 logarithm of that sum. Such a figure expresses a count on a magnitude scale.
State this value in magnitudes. -2.7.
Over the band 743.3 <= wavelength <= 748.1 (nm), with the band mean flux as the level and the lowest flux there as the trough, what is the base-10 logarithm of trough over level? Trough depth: -0.0170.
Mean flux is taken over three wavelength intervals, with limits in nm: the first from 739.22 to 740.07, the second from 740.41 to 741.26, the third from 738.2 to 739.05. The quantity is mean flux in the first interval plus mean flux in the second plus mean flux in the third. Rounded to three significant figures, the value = 89.9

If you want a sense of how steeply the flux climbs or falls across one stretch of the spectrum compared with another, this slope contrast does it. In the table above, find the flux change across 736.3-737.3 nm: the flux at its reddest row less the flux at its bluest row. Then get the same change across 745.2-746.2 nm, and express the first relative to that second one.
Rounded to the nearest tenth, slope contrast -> 0.8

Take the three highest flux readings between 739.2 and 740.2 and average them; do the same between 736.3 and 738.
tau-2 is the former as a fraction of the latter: 0.973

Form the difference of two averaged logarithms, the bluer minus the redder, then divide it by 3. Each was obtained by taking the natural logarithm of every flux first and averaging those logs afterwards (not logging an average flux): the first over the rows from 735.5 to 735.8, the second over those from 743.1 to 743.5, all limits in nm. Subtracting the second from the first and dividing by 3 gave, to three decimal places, -0.026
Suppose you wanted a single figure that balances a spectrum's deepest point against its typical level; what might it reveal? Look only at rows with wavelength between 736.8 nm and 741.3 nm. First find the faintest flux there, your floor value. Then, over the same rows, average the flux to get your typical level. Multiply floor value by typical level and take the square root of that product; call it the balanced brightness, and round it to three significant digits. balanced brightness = 29.7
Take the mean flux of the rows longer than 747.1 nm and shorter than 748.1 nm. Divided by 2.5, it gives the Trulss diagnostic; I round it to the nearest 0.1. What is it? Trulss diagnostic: 12.6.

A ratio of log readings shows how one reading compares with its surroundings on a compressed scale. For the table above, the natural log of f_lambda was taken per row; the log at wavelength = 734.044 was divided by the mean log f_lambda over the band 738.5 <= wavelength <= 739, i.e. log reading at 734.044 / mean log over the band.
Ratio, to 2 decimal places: 1.00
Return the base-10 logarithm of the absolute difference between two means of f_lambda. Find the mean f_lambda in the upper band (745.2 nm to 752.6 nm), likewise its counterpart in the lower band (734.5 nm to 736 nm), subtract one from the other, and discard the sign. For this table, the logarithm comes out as 0.29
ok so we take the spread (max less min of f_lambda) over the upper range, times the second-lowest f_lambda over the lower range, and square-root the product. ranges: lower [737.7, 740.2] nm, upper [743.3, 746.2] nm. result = 8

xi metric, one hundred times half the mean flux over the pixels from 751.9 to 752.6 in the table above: 1584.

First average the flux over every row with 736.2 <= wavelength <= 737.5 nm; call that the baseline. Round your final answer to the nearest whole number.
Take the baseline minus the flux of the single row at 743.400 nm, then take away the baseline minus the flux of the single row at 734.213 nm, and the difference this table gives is -2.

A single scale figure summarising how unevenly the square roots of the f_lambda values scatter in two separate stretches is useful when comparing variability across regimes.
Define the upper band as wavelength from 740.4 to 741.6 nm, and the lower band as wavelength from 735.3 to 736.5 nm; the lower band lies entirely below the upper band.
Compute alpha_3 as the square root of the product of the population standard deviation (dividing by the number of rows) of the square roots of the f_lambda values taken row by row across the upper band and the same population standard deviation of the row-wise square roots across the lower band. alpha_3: 0.019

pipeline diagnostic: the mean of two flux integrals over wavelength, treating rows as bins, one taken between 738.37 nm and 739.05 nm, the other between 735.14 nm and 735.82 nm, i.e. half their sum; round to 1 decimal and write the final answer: 19.9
